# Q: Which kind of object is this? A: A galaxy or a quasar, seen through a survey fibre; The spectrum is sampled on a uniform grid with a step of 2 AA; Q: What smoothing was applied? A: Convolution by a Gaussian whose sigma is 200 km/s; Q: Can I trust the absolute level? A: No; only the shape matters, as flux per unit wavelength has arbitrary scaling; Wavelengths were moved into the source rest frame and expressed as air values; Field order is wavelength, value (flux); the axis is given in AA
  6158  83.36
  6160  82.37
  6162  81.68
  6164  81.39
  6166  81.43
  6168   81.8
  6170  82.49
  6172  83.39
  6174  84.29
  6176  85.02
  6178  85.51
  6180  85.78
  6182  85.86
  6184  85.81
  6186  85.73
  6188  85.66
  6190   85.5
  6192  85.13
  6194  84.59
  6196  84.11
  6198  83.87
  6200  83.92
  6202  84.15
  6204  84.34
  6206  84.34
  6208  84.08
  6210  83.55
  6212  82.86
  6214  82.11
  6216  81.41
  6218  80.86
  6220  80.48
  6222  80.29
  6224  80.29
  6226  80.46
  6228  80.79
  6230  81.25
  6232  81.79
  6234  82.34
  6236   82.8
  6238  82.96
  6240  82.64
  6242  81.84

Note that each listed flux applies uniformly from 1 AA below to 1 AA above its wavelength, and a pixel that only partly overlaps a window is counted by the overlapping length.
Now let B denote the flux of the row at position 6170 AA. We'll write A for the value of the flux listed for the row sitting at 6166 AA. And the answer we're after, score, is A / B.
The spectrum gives 0.99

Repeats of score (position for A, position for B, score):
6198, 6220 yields 1.04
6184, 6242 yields 1.05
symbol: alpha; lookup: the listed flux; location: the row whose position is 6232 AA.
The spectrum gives 81.79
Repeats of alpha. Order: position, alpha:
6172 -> 83.39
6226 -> 80.46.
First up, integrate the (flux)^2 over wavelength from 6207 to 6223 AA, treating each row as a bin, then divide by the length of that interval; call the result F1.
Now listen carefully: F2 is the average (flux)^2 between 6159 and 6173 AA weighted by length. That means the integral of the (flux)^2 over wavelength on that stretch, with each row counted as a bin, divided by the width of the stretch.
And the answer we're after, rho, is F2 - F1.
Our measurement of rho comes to 19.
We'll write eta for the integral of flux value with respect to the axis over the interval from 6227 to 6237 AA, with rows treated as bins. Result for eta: 818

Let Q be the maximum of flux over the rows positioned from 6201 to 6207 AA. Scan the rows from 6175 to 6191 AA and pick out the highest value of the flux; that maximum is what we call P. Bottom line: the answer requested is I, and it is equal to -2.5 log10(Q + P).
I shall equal -5.577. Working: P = 85.86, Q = 84.34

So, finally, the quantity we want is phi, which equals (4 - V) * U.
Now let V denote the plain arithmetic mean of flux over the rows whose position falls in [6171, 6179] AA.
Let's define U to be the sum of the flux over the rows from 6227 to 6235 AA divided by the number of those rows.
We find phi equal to -6568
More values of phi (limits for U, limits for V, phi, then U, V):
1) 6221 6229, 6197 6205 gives -6442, 80.5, 84.1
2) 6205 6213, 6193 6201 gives -6707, 83.7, 84.1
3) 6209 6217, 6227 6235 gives -6396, 82.5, 81.5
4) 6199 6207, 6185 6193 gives -6862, 84.2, 85.5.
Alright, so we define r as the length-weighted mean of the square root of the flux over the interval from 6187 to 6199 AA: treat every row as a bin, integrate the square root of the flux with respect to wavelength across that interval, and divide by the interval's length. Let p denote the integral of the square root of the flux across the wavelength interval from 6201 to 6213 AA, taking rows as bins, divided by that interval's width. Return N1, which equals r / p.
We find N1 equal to 1.01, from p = 9.16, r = 9.21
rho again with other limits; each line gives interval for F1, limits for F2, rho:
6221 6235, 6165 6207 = 561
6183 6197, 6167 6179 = -247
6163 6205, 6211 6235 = -503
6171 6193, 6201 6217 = -318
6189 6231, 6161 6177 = -17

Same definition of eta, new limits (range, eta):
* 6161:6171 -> 818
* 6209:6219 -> 822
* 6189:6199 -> 846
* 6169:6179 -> 841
